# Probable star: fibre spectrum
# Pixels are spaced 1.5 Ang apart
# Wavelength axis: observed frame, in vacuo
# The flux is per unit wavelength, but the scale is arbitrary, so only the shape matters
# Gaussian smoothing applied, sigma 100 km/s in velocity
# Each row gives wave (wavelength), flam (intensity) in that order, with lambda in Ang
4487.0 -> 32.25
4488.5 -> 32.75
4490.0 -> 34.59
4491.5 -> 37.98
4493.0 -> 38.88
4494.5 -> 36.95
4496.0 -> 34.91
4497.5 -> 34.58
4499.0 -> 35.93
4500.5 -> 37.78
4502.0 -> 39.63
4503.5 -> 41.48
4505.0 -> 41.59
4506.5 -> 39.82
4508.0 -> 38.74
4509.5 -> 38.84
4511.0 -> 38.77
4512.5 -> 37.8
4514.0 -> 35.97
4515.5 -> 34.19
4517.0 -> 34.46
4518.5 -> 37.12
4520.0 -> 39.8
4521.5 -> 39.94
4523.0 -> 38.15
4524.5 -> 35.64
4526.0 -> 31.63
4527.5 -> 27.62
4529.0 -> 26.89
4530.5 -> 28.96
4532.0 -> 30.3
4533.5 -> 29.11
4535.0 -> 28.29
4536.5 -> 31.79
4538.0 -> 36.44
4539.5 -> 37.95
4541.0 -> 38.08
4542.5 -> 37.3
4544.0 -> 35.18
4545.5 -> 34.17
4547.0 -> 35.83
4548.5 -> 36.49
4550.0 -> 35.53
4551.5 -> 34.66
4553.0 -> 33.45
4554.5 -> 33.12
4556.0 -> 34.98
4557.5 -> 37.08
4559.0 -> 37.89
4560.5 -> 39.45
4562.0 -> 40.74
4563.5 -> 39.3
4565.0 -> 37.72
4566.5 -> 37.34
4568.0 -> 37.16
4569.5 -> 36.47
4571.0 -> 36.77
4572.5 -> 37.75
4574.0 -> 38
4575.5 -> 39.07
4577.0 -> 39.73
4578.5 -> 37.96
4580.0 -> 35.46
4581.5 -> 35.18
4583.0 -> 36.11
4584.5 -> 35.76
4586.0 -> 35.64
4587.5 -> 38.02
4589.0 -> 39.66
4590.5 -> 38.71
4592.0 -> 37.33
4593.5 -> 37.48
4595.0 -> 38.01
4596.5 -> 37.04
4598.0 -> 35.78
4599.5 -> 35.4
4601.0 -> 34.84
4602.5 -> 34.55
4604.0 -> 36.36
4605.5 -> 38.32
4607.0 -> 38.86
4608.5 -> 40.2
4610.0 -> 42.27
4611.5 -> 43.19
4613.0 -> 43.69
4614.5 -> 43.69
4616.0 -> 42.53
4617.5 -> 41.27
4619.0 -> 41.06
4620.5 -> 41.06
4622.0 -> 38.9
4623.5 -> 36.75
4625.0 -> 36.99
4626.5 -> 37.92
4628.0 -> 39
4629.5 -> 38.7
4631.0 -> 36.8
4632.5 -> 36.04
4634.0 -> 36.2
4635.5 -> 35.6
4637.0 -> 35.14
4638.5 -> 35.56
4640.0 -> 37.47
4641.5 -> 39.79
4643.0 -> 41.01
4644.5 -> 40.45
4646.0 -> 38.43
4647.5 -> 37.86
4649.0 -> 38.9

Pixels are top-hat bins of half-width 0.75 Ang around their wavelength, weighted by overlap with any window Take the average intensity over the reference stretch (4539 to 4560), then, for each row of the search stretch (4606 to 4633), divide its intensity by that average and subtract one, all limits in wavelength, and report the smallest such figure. 0.01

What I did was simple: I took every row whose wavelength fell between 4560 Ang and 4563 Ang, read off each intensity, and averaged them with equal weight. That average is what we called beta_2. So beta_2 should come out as 40.1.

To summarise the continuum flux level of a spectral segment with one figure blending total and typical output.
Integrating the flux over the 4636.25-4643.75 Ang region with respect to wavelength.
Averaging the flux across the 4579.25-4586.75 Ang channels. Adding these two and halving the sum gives 160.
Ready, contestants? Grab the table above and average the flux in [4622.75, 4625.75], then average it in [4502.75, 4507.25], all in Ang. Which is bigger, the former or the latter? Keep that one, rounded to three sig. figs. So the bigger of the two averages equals 41.0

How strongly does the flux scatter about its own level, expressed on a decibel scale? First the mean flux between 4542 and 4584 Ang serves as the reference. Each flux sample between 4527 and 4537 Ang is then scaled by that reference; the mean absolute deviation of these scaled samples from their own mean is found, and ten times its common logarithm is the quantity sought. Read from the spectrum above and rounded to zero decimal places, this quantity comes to -15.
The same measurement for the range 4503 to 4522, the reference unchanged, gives -13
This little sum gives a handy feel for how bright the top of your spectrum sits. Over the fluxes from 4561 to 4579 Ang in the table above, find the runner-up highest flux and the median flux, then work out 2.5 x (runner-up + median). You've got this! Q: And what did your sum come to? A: 194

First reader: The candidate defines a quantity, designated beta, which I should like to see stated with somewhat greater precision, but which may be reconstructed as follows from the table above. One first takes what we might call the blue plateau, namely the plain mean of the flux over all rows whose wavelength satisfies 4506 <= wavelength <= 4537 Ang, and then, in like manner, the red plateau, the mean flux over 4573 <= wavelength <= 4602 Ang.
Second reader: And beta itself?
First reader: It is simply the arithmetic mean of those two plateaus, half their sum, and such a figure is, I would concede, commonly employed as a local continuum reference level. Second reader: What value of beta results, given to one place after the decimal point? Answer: 35.8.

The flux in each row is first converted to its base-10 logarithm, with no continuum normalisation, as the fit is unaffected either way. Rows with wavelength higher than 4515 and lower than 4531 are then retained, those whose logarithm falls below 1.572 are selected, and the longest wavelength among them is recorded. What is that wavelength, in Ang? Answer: 4530.5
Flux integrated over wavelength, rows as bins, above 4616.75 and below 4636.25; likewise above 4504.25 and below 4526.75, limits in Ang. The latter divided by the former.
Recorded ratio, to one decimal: 1.1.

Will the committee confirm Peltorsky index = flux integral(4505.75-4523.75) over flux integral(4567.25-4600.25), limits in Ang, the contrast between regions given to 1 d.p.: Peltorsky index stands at 0.6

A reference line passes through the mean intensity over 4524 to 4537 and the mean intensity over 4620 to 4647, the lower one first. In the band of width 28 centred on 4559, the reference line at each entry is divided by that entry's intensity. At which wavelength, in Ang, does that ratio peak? 4554.5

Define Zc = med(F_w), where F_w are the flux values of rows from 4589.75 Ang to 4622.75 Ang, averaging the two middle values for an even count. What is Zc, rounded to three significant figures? 38.8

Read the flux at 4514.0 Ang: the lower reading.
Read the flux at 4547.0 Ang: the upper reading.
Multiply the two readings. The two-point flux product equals 1289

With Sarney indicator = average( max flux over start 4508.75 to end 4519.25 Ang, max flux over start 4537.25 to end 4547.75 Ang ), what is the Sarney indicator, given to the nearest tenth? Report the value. 38.5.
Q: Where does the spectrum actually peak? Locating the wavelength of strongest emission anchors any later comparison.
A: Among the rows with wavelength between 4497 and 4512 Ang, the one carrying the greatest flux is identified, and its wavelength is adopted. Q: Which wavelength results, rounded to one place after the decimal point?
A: 4505.0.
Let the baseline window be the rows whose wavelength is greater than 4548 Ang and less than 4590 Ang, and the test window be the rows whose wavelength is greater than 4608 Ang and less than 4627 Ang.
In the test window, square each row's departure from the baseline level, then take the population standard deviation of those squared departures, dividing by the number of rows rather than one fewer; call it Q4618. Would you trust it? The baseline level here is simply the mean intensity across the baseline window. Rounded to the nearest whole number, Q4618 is 16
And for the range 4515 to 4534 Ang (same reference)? 35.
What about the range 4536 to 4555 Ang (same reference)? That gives 8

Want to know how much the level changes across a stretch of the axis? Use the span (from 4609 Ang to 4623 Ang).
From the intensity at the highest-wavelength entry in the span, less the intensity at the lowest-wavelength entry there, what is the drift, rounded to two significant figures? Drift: -3.4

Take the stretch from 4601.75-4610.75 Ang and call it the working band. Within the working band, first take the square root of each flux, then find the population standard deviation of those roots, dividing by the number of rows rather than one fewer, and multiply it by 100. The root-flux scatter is 20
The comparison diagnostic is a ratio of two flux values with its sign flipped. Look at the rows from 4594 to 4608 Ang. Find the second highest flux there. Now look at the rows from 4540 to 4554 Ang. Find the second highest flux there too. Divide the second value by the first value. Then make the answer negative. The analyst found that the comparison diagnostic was -0.97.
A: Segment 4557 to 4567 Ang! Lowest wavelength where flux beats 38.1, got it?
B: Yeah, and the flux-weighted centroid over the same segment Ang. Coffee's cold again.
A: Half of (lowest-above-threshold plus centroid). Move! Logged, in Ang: 4561.3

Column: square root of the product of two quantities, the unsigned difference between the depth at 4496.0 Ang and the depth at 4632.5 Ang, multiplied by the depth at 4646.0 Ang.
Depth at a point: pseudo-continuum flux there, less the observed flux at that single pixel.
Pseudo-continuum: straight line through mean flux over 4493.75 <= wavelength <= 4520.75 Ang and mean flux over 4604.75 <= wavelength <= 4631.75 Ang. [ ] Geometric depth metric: 2.0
